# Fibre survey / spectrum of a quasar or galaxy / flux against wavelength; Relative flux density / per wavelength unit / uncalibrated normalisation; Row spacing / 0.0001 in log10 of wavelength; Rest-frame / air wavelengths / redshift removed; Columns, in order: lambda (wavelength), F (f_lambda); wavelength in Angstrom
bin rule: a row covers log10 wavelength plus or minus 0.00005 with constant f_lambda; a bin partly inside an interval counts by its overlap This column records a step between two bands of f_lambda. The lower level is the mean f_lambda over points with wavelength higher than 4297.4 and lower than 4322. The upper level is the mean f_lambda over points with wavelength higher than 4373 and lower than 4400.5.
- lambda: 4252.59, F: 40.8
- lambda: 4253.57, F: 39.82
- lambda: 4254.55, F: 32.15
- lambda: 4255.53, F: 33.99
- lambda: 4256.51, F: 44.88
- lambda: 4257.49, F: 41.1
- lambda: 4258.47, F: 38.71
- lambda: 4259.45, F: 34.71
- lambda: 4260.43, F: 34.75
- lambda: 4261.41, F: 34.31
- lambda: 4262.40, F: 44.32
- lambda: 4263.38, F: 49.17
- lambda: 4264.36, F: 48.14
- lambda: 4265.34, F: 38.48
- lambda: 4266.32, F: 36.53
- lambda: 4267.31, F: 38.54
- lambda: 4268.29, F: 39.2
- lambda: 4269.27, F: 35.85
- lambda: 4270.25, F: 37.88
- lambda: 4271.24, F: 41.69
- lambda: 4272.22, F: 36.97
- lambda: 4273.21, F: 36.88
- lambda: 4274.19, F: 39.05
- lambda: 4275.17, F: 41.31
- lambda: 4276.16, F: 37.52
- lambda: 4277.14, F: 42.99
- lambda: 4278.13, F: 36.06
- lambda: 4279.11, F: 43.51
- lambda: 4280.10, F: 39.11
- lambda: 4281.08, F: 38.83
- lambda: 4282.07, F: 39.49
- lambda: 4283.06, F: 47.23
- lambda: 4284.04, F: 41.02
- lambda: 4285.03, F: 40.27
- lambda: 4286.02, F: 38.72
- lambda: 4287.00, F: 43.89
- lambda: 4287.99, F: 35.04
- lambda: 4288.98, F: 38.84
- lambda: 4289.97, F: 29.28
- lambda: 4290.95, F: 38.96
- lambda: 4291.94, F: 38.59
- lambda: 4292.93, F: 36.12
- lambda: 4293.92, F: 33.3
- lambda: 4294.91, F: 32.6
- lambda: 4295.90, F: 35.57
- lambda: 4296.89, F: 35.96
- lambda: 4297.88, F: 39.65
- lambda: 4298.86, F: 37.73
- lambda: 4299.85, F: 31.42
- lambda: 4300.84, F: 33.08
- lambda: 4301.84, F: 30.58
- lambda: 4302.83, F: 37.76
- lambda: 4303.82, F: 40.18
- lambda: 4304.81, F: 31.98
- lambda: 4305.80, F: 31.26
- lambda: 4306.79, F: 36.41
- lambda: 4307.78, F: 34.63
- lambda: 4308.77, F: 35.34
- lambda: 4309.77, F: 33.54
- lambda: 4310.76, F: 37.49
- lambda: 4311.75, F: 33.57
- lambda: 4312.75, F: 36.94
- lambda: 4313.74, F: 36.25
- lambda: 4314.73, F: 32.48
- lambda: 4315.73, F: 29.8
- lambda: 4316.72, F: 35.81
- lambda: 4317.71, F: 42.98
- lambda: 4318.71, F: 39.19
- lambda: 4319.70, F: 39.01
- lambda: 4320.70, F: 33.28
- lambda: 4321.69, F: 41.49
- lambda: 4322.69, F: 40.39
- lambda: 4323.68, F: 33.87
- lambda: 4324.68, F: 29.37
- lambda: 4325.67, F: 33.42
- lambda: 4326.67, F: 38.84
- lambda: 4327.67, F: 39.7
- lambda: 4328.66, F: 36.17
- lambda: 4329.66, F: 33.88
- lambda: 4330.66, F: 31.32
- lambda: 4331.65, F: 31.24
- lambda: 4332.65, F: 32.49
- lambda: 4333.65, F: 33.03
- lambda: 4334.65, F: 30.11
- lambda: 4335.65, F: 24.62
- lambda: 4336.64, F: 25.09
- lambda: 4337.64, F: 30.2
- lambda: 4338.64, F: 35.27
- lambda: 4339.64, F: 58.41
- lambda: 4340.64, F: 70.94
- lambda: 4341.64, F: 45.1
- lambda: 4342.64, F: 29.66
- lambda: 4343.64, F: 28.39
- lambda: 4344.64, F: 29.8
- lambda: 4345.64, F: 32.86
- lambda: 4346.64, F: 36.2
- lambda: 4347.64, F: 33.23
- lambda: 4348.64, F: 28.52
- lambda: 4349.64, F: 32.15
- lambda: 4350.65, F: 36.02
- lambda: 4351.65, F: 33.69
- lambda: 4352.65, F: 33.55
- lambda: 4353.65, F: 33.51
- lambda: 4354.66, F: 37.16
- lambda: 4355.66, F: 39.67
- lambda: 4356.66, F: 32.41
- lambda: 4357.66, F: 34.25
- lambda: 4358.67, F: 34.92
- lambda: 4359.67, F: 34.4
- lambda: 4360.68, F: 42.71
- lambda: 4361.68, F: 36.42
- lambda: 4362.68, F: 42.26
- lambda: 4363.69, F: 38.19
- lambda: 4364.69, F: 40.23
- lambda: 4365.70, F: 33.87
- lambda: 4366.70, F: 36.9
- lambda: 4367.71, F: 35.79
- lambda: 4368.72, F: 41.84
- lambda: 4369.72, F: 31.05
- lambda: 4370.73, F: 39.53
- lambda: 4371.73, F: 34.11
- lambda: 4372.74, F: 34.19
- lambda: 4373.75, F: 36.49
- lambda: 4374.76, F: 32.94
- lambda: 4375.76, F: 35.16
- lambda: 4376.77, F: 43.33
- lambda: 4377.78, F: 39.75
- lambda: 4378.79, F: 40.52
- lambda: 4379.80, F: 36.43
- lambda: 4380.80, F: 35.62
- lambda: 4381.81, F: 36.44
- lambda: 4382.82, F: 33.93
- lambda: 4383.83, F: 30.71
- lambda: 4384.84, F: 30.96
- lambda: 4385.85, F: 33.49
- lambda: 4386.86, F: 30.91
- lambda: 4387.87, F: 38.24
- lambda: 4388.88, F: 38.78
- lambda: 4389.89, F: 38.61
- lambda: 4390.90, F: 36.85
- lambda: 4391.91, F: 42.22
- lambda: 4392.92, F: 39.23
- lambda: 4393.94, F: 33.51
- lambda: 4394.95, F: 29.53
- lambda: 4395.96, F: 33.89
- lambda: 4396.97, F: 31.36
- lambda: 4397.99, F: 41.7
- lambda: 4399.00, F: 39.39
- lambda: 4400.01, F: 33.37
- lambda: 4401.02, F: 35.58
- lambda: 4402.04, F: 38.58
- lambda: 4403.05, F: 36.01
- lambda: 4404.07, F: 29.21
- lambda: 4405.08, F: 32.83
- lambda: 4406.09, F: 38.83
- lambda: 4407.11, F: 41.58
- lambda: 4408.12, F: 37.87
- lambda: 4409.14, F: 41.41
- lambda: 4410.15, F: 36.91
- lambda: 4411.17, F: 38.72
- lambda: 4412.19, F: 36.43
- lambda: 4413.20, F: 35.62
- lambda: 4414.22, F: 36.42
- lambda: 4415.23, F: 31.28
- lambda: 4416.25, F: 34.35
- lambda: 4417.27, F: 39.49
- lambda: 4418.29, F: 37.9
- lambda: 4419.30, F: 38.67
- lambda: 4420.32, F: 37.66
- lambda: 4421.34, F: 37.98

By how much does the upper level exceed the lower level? 0.4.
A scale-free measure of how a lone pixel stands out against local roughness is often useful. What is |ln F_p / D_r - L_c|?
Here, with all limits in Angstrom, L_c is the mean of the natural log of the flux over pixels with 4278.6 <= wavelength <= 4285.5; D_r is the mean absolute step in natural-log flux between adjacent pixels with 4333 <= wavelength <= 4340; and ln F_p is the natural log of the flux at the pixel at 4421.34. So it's 15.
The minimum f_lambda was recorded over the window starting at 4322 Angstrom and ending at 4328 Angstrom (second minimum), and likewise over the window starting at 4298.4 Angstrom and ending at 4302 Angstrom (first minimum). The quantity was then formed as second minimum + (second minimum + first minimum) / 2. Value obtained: 59.3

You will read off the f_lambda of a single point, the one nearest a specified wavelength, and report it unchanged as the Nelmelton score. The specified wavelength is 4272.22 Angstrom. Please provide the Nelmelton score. 36.97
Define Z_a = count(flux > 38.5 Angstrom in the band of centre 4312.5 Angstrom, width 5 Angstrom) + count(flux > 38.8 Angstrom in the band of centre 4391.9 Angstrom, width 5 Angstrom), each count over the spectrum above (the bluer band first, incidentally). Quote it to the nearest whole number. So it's 2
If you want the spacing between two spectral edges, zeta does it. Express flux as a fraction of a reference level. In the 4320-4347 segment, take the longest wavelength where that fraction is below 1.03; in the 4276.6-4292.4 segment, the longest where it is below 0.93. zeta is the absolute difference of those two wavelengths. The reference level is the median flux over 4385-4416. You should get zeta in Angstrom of 56.7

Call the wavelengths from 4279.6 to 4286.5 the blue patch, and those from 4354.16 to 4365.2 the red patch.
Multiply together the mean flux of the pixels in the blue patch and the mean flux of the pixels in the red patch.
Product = 1525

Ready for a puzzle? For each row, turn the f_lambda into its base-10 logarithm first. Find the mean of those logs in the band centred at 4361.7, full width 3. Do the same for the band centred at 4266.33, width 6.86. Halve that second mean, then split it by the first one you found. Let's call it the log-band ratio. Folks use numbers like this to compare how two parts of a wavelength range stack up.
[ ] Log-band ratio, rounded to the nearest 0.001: 0.501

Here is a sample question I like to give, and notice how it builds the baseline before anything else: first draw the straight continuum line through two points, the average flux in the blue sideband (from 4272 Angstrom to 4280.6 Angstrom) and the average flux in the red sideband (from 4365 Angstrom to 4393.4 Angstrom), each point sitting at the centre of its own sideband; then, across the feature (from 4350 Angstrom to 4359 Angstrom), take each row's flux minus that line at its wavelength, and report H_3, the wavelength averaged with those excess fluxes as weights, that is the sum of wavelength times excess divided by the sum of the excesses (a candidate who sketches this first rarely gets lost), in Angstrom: 4354.5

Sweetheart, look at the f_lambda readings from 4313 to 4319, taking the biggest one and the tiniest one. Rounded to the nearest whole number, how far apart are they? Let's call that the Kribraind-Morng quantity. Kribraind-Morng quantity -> 13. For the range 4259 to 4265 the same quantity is 15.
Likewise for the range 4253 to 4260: 13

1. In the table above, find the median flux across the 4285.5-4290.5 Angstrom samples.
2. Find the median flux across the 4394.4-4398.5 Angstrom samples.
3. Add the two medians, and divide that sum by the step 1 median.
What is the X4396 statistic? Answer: 1.84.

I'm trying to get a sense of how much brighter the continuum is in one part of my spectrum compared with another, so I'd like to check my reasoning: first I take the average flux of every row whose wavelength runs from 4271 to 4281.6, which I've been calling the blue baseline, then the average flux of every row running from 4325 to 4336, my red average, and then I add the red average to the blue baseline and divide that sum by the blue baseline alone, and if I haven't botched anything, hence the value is 1.84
